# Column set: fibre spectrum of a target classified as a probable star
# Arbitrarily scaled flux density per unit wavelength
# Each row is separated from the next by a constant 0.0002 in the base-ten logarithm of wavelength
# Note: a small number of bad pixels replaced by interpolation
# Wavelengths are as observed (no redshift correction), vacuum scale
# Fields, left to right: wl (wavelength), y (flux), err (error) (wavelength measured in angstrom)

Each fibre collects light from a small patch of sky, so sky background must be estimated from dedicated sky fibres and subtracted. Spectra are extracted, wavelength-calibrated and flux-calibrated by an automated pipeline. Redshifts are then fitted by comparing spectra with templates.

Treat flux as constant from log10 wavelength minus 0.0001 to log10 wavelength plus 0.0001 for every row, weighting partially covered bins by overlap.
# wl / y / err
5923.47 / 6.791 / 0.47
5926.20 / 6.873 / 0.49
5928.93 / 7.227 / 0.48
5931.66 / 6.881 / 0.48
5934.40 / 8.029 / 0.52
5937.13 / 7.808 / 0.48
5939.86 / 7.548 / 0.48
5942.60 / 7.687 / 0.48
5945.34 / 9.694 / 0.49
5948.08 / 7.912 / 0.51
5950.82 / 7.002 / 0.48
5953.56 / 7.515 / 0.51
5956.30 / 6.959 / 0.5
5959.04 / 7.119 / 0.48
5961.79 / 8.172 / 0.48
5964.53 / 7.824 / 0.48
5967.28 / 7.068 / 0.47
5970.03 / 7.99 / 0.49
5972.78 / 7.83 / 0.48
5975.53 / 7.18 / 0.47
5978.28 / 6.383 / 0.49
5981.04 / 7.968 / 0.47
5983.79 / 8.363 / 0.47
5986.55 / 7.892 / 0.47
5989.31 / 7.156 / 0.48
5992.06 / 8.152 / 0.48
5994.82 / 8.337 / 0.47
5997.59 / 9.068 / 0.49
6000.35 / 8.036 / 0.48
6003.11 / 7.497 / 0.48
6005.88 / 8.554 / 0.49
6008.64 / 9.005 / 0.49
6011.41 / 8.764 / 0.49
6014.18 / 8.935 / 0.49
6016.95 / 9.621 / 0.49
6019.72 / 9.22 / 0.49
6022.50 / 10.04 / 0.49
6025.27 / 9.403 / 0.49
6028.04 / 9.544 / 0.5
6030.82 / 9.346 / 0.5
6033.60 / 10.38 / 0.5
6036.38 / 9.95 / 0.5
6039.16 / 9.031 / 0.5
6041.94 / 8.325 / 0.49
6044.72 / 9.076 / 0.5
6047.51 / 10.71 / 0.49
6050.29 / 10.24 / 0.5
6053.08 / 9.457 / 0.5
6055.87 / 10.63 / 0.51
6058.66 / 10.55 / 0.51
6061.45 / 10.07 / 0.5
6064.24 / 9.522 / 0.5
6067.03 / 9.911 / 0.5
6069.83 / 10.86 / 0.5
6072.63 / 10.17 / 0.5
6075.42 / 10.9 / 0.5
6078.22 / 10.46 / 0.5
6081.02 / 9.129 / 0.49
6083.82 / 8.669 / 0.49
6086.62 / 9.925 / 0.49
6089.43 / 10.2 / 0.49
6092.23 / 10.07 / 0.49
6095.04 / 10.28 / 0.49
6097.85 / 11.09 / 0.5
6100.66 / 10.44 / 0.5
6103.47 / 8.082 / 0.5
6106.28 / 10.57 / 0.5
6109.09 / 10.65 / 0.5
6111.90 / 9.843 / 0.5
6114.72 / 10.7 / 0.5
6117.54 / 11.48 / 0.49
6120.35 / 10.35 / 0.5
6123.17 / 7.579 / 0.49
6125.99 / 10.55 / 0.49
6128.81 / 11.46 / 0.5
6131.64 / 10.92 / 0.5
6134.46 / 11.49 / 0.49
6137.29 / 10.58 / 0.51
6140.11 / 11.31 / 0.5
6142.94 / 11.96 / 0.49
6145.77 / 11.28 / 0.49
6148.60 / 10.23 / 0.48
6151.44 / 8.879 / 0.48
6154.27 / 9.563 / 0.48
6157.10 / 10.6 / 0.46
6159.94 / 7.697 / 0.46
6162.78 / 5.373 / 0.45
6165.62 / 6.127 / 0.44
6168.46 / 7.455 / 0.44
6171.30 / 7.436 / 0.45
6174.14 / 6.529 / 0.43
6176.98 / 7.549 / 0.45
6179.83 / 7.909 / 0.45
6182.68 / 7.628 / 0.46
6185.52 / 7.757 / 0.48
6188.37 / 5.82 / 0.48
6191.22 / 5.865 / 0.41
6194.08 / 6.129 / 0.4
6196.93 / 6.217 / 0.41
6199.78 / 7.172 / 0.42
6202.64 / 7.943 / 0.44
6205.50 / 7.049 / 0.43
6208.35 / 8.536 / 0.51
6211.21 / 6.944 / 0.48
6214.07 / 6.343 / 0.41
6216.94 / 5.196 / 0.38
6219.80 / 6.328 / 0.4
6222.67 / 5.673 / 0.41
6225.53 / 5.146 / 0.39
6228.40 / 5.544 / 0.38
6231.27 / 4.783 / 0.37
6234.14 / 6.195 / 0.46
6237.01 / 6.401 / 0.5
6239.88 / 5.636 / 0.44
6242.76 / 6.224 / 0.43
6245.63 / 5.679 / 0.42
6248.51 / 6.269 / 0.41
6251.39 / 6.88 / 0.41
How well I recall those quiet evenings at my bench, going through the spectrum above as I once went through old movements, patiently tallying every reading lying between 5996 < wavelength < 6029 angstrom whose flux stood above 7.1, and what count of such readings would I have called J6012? 12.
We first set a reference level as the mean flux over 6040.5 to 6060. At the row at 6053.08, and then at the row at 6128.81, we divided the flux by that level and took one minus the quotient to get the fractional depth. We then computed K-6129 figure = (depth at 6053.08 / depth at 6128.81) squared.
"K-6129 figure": 0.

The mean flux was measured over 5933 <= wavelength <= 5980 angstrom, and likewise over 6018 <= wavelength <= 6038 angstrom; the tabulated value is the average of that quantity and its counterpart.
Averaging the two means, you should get 8.66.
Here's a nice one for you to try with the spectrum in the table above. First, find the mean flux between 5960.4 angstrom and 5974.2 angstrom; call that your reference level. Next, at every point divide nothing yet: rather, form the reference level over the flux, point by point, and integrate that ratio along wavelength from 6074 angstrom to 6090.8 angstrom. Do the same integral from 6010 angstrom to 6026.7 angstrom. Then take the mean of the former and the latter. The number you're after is 13.6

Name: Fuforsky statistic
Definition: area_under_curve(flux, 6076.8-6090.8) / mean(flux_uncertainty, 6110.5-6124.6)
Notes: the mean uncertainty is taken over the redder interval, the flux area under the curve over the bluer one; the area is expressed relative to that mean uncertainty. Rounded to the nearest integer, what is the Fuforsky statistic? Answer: 273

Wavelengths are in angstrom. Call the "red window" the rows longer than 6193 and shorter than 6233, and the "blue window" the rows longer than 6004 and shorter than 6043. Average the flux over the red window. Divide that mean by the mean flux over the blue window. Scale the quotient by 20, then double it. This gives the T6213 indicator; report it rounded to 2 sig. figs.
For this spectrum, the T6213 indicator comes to 27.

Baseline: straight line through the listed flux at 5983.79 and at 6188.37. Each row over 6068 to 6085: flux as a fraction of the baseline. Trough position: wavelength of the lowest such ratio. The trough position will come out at 6083.82 angstrom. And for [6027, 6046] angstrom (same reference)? 6041.94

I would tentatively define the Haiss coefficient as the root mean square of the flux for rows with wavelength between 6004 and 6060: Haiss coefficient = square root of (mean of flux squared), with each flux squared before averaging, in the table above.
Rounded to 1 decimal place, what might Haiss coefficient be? 9.6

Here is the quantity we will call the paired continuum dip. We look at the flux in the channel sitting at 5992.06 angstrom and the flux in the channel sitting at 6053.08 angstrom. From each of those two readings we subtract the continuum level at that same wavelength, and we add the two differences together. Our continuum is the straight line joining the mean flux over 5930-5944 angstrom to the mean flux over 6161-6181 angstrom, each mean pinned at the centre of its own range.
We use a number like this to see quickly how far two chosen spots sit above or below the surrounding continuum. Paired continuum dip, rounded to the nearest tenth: 2.9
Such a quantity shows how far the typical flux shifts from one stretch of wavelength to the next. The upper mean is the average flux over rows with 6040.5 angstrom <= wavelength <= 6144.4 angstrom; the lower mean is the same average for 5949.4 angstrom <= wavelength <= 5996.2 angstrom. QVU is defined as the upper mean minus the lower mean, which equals 3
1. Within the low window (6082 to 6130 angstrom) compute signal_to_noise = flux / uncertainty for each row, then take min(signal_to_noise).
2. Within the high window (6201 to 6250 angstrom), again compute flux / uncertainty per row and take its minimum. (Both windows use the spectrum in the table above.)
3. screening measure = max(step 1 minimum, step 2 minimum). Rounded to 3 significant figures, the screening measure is 15.5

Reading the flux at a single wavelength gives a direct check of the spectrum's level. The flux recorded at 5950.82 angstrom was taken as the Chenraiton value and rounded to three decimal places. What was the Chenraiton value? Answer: 7.002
